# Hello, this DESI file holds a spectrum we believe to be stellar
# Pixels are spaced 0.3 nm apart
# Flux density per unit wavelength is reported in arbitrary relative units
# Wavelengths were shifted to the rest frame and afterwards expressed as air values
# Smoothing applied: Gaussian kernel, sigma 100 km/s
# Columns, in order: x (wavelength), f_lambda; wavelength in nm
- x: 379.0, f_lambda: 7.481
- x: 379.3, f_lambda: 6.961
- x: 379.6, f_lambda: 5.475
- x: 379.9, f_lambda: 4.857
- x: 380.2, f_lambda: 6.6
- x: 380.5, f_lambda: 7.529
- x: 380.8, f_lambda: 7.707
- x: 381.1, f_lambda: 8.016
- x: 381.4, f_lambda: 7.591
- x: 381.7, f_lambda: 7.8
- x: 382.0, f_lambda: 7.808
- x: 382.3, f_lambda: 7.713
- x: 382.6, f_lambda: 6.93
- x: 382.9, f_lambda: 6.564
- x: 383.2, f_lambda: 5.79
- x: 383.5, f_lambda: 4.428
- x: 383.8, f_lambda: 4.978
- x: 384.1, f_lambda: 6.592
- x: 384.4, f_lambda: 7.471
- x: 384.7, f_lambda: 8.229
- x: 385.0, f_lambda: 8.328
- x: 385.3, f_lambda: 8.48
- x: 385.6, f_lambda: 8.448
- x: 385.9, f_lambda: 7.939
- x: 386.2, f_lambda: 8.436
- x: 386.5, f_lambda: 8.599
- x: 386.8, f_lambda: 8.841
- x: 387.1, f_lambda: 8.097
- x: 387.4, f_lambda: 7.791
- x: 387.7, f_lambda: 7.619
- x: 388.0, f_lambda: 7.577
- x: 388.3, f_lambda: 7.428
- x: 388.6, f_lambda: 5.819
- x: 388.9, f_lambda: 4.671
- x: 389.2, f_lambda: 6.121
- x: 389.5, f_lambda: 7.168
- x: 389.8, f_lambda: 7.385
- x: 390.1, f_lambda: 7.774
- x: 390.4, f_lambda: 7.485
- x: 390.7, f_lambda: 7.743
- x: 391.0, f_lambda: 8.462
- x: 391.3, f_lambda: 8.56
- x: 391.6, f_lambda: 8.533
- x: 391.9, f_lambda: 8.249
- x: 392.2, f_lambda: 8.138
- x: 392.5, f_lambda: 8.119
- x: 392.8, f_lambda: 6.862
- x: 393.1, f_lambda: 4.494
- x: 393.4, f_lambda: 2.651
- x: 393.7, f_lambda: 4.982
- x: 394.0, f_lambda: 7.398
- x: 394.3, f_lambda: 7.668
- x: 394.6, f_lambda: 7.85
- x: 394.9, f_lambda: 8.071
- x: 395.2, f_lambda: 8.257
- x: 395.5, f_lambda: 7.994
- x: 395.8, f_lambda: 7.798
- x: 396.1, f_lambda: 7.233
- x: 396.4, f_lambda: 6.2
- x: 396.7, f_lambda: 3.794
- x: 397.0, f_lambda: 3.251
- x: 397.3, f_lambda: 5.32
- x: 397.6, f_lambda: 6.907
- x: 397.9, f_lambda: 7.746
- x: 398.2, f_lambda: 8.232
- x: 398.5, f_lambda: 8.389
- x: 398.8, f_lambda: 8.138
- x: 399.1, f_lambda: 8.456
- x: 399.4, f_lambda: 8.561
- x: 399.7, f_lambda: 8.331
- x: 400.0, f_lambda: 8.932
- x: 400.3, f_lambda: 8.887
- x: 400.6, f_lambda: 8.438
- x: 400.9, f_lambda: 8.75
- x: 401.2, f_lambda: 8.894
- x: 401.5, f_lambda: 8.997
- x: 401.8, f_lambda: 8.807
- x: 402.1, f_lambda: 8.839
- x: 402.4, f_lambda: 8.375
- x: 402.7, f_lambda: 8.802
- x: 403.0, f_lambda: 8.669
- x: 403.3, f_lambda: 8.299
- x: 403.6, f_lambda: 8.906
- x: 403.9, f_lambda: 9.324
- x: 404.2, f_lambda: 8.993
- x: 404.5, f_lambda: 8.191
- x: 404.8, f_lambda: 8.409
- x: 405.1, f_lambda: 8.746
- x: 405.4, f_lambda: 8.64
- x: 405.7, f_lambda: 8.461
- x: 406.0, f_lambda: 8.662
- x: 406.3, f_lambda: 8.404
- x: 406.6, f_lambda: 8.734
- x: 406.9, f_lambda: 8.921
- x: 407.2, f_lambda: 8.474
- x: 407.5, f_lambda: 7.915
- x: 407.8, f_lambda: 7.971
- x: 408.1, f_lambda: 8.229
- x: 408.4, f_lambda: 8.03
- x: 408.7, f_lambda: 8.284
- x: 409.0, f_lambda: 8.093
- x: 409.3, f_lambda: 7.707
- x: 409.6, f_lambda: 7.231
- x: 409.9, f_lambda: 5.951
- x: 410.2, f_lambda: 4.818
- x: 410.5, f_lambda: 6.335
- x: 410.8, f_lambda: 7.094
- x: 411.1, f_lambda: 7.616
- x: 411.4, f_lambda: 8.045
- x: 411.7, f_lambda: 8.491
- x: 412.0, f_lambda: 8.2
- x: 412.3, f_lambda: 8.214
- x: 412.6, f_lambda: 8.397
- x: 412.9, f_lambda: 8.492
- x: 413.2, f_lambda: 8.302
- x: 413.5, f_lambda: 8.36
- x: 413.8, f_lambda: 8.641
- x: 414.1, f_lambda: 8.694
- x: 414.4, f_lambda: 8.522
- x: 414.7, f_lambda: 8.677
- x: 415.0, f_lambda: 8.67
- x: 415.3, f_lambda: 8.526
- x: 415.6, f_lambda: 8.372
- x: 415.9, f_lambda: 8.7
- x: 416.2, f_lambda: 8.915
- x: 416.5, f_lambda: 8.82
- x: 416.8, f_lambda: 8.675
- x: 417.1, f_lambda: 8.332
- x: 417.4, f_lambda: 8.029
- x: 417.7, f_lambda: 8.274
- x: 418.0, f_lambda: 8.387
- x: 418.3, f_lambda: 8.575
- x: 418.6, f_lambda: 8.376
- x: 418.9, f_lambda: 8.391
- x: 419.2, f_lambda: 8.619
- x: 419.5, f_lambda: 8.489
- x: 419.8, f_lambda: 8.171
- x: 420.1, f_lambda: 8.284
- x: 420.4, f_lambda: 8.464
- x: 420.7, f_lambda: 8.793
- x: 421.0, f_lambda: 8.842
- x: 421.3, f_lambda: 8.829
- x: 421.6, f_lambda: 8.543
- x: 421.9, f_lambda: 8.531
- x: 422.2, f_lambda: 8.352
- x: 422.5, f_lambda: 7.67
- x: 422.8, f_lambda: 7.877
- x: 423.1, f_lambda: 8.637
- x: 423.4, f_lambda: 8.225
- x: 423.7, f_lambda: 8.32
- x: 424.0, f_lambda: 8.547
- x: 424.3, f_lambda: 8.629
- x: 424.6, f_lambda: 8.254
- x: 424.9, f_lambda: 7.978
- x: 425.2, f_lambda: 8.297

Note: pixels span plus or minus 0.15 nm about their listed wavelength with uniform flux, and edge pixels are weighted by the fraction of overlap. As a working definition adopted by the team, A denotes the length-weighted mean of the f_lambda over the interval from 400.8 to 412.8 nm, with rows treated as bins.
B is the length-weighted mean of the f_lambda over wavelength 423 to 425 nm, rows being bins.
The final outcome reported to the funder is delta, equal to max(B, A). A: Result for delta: 8.37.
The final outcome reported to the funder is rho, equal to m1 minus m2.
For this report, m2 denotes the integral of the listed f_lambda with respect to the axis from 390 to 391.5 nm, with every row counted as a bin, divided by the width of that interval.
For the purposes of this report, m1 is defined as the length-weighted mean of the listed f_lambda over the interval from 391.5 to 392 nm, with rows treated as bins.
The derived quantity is 0.4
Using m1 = 8.39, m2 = 8.0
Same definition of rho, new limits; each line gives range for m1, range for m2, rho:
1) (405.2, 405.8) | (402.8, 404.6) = -0.2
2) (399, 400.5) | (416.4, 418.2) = 0.2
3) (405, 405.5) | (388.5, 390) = 2.4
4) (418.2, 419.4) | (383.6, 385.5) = 1.2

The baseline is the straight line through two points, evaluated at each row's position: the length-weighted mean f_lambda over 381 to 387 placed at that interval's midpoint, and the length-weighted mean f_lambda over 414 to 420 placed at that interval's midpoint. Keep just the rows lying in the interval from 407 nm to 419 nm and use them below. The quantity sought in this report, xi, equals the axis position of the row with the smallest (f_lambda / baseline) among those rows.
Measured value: 410.2 nm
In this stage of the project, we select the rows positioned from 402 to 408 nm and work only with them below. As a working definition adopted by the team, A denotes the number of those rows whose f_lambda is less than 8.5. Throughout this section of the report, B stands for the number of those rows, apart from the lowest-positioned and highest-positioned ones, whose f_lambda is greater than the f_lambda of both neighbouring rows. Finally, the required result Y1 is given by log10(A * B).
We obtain 1.65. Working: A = 9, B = 5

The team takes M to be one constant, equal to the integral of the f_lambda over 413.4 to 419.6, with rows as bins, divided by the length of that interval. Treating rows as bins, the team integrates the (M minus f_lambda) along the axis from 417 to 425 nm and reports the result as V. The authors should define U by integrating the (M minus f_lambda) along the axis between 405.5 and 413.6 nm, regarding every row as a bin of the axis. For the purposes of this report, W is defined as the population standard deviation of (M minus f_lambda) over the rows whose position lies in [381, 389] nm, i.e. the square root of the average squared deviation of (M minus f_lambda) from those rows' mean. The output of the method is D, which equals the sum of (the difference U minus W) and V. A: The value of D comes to 5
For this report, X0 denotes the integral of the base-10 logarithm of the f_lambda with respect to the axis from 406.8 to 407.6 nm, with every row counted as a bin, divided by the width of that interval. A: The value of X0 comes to 0.926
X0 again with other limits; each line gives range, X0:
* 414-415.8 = 0.933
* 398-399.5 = 0.920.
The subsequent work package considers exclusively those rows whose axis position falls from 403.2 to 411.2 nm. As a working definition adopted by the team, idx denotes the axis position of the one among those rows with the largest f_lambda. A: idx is 403.9 nm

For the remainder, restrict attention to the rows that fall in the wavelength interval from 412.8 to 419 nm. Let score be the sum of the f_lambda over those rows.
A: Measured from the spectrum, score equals 179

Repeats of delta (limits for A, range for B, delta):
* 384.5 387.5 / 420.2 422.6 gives 8.52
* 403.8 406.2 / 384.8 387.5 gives 8.66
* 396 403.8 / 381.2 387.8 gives 7.87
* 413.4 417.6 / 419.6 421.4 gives 8.57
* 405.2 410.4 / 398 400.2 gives 8.43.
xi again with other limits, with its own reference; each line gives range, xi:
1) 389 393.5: 393.4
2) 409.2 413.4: 410.2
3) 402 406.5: 404.5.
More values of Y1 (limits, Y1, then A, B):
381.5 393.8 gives 2.27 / 37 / 5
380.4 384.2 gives 1.41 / 13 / 2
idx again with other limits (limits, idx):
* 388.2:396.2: 391.3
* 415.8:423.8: 416.2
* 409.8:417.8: 416.2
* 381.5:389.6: 386.8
